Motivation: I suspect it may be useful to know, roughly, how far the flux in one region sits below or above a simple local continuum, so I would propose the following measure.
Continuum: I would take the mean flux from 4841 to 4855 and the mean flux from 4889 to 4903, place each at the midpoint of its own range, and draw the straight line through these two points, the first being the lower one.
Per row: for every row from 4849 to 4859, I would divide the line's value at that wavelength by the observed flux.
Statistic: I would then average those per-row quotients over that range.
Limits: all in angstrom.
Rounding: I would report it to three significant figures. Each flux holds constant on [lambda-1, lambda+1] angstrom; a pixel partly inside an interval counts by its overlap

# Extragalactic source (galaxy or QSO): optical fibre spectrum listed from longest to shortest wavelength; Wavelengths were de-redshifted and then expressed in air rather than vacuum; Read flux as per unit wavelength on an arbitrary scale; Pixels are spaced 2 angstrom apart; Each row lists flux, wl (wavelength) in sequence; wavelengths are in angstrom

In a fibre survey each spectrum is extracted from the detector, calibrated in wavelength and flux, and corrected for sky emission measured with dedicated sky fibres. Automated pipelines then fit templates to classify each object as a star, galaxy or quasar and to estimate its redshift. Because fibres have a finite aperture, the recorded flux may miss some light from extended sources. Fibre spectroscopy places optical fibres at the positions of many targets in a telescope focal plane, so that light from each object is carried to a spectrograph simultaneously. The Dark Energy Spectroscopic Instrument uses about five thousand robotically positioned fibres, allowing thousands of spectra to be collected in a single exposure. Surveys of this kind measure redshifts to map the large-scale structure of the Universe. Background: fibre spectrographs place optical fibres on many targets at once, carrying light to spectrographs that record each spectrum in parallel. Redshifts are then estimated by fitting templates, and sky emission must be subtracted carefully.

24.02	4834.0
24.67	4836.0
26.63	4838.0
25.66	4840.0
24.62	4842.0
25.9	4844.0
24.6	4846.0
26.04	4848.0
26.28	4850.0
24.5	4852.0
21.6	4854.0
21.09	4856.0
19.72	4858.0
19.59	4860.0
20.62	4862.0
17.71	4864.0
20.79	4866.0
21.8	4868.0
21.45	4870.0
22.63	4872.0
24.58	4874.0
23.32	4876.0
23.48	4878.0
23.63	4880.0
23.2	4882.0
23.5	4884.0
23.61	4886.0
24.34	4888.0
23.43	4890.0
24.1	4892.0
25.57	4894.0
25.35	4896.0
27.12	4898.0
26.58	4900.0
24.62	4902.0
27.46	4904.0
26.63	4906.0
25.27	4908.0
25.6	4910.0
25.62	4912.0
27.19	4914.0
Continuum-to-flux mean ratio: 1.11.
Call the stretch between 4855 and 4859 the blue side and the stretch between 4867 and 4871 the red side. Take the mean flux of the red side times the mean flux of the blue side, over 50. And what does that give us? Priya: 8.8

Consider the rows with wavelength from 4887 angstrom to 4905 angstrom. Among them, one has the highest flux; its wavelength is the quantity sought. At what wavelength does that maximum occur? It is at 4904.0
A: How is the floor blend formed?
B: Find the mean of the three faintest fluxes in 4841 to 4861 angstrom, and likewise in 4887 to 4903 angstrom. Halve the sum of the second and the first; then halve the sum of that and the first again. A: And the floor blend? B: 21.1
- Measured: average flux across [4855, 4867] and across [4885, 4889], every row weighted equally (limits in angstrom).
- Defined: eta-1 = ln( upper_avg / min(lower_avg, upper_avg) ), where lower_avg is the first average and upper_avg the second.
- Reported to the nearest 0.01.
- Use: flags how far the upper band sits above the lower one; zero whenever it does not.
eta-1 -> 0.19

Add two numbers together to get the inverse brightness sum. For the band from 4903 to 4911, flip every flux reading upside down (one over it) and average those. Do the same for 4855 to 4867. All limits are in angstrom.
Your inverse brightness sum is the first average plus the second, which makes 0.089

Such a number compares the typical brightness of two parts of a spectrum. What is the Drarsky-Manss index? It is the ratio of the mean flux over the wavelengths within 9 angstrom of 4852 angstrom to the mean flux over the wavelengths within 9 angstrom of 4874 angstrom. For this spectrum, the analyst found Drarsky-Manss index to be 1.022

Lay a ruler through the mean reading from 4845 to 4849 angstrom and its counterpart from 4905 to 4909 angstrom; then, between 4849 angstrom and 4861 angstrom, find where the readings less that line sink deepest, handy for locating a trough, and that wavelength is 4860.0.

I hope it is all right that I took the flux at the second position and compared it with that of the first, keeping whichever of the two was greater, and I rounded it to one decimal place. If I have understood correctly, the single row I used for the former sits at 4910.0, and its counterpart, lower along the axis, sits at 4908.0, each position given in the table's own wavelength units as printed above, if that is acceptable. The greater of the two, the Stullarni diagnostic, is 25.6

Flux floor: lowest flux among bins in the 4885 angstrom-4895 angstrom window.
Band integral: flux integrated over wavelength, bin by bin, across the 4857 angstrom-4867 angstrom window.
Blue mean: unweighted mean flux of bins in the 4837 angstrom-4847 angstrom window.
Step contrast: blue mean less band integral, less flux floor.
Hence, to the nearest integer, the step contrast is -195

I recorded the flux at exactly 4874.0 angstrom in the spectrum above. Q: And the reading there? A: 24.58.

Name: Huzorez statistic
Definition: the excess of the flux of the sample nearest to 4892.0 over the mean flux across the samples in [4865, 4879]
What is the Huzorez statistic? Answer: 1.5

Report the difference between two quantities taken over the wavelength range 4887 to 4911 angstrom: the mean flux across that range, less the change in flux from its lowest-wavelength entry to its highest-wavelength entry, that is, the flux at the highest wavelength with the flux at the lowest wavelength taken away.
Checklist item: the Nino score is 24.2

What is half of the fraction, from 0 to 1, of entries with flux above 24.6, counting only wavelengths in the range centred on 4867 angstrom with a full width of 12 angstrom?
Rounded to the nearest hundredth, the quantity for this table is 0.00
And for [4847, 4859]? 0.17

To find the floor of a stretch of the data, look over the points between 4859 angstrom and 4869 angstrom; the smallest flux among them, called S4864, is 17.71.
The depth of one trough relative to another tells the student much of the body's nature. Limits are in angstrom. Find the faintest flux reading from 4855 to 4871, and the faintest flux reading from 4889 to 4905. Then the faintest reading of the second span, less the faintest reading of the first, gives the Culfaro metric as 5.72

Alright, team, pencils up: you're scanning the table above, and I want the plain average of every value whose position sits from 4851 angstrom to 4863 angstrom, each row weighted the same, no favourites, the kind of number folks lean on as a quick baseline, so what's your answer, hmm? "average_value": 21.2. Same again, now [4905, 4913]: 25.8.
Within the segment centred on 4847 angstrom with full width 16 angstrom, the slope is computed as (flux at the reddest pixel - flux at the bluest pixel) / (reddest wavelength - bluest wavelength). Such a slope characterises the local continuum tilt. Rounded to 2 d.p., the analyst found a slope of -0.29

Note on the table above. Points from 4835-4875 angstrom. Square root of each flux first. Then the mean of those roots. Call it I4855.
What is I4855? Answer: 4.79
